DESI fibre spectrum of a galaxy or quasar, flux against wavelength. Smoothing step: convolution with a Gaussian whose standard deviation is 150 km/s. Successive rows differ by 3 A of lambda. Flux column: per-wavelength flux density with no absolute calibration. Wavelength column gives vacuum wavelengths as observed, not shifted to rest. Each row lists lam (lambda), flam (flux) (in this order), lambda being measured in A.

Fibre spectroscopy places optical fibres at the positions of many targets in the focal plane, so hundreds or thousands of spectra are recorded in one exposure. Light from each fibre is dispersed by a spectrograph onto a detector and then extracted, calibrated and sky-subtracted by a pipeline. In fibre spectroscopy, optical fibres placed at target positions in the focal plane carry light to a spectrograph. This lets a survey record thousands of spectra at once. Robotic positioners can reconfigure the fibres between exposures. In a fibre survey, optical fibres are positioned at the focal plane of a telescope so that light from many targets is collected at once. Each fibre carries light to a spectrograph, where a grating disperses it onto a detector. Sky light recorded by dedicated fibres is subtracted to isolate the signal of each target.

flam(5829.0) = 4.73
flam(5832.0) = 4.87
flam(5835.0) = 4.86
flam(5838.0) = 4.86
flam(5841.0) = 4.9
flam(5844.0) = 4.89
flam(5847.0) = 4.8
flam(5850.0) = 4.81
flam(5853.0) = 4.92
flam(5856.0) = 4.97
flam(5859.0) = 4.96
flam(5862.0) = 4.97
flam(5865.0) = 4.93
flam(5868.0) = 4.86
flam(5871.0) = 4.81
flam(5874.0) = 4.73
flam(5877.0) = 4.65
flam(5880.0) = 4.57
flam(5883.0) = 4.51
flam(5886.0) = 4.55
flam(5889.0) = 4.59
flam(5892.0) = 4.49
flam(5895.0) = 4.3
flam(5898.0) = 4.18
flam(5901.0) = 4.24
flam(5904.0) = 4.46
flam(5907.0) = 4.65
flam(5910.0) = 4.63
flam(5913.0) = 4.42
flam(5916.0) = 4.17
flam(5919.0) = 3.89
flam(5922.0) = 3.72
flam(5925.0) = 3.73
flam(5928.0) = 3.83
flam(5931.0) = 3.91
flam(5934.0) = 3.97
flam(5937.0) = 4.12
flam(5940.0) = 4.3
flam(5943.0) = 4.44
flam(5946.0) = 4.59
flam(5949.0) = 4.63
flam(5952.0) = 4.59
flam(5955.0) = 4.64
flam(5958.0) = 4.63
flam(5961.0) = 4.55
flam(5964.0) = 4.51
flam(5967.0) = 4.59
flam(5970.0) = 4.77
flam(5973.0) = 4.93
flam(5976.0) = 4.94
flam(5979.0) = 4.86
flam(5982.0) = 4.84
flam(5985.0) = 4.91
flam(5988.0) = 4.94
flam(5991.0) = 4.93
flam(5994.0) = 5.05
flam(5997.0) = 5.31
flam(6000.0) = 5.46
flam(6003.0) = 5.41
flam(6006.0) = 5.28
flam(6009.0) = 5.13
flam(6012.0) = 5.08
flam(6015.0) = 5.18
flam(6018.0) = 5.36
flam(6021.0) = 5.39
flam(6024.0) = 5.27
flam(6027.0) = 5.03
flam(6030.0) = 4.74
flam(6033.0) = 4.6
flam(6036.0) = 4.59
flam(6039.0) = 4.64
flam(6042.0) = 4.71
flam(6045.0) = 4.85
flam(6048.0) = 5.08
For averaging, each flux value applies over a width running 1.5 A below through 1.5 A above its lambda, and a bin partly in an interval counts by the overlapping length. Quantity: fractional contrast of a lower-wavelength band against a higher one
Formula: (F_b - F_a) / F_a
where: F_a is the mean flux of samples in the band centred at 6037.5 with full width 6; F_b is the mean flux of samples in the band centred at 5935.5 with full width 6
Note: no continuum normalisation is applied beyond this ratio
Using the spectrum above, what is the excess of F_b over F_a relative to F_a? -0.12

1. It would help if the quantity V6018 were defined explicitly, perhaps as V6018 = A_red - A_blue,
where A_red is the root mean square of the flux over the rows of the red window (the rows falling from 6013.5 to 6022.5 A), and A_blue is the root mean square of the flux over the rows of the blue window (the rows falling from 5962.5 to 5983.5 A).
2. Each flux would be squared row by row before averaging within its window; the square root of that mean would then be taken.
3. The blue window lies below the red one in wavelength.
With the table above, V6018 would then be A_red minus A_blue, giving 0.53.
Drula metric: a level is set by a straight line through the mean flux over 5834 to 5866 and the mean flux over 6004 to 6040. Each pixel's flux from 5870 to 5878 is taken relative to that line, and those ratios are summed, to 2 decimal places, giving 2.89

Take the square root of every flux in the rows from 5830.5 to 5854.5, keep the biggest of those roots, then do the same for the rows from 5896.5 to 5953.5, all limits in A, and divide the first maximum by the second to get 1.03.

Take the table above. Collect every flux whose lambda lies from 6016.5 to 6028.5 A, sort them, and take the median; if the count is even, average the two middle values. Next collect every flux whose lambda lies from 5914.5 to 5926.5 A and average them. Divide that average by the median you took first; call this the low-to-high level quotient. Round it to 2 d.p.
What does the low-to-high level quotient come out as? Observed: 0.73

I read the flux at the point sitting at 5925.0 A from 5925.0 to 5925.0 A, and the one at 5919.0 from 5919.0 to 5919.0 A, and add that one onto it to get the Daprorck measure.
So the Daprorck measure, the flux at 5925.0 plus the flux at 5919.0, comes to 7.6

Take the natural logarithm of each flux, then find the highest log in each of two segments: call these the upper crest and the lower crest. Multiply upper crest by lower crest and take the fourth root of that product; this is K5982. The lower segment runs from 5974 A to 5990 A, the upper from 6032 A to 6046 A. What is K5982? 1.26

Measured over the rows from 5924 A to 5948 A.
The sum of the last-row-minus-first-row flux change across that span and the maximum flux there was 5.45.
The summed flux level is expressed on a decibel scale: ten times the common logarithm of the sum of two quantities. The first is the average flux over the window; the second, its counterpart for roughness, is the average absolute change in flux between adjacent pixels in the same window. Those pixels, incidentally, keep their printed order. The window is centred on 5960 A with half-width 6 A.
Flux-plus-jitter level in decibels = 6.65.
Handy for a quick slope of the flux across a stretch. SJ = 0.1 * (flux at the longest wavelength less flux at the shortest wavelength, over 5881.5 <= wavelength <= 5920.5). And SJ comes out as -0.06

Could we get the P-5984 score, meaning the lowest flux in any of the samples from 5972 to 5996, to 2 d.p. 4.84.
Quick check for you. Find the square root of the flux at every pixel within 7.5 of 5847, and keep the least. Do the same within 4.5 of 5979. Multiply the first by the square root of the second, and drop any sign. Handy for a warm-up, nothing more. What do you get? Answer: 3.25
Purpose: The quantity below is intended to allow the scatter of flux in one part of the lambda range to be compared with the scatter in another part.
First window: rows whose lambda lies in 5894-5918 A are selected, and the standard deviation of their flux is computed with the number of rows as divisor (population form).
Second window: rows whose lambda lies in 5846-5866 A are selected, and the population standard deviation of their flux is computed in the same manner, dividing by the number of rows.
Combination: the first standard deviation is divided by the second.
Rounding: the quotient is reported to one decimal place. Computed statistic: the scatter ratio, 2.6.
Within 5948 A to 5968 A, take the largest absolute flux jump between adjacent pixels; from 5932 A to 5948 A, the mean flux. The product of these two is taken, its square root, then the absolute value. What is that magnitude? 0.59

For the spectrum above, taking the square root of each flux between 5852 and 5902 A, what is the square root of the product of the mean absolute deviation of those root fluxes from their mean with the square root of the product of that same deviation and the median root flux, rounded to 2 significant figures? 0.13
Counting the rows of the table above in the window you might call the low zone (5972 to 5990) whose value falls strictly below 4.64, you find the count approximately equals 0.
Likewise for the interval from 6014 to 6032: 0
